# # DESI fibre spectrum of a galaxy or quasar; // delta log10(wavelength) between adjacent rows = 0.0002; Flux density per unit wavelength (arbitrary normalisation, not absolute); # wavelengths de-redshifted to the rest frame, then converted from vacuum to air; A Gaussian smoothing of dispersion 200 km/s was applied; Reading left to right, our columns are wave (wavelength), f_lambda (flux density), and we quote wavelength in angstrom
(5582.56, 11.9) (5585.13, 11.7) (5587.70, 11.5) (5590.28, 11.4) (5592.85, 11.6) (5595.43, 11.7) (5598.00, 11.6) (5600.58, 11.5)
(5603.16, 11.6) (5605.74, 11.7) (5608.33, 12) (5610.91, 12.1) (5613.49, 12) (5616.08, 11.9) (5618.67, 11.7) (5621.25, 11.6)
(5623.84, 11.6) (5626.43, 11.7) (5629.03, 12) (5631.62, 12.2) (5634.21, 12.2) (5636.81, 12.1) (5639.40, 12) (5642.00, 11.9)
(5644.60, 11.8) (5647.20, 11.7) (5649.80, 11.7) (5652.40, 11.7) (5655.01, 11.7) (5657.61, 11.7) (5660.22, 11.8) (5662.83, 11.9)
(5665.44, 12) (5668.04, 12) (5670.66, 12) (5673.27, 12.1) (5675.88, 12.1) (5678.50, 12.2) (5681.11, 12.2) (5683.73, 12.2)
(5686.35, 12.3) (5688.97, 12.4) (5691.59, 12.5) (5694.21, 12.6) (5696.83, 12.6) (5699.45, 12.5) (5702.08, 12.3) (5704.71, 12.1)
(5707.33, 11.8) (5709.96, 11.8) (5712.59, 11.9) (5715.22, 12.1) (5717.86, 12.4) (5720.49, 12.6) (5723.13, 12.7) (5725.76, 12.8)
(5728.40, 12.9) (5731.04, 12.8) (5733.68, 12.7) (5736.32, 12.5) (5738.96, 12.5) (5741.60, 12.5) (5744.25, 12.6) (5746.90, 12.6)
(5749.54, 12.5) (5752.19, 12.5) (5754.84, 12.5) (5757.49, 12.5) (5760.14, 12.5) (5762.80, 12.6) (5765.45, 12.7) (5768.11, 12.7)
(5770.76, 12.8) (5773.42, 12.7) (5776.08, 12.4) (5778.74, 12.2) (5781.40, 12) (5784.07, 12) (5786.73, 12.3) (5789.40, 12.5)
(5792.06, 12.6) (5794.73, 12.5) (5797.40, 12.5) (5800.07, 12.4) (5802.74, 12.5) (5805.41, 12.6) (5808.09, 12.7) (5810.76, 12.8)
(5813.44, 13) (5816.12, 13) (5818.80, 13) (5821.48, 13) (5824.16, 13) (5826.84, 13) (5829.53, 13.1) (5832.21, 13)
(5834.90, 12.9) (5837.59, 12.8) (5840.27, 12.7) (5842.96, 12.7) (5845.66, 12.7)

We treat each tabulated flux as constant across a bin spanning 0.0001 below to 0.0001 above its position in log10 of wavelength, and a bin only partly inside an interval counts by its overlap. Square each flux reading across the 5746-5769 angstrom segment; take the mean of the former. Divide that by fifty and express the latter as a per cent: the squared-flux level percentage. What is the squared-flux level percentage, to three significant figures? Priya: 316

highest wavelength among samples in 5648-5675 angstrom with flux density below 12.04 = 5670.66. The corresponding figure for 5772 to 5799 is 5784.07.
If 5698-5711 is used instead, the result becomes 5709.96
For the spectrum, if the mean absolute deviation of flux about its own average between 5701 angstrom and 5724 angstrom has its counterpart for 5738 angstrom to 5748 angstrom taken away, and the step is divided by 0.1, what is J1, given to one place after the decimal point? 2.3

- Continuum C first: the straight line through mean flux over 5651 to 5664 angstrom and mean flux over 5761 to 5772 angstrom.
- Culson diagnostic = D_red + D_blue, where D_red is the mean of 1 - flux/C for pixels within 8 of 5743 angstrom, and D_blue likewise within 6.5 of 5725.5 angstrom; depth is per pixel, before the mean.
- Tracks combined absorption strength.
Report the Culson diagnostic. -0.037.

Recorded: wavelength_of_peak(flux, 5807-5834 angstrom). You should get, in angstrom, 5829.53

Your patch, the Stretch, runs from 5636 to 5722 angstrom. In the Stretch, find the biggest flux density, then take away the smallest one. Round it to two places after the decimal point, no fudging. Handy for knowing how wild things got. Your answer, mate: 0.90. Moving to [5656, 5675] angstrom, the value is 0.40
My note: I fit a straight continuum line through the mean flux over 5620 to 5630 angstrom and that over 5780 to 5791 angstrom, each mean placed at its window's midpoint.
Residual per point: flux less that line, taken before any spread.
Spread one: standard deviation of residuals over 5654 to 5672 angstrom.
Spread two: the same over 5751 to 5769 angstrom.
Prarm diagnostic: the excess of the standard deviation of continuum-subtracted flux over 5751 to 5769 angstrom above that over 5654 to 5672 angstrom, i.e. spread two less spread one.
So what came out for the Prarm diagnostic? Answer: -0.04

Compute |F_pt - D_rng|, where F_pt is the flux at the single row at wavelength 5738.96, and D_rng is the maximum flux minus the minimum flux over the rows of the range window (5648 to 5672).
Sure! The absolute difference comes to 12.2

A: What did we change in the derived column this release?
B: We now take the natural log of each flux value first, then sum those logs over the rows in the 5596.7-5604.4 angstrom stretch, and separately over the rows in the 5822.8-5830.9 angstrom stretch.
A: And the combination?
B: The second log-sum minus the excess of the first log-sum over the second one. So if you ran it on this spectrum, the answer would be 8.06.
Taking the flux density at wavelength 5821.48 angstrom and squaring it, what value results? 169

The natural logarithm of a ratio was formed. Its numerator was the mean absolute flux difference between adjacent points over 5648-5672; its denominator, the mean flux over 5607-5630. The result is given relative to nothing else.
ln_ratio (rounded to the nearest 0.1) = -5.8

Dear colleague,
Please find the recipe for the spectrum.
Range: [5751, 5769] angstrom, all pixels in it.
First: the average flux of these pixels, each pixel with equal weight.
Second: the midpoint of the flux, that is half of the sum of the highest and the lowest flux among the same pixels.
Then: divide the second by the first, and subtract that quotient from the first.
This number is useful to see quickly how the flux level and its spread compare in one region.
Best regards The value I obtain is 11.6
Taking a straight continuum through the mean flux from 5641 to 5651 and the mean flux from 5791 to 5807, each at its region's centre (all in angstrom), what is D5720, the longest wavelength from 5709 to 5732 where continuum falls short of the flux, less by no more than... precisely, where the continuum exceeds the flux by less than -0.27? 5731.04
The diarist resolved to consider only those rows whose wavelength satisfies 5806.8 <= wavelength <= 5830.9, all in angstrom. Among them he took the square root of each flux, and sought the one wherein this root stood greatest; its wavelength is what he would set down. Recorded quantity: 5829.53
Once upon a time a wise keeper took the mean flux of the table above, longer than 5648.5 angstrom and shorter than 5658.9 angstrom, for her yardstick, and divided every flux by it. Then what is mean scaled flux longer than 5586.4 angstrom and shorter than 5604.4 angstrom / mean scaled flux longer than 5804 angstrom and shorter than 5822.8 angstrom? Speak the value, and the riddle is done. 0.898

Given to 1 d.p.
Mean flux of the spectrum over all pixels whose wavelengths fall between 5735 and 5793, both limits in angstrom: 12.5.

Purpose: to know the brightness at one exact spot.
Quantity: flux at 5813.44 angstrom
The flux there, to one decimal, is 13.0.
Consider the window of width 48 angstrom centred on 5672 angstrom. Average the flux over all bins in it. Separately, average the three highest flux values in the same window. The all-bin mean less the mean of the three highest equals -0.44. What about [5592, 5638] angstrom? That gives -0.34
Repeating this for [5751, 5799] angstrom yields -0.26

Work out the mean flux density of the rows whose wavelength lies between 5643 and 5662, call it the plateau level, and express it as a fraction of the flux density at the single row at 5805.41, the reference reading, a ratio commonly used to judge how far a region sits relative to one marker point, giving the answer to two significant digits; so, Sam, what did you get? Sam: 0.93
